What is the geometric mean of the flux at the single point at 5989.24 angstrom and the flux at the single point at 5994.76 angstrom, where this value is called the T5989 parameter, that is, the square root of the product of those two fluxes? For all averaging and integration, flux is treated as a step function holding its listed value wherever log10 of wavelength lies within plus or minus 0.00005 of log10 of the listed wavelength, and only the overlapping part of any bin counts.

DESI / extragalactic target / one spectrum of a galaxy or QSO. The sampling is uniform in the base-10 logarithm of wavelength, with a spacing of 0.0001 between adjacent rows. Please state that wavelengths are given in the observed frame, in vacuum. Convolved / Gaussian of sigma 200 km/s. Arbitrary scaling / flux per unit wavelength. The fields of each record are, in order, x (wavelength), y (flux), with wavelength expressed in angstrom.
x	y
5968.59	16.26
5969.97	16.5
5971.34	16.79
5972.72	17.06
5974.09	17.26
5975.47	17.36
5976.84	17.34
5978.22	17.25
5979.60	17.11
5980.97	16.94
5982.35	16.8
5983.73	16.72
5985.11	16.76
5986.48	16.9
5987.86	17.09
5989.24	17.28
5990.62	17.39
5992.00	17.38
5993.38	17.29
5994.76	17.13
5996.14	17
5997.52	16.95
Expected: 17.2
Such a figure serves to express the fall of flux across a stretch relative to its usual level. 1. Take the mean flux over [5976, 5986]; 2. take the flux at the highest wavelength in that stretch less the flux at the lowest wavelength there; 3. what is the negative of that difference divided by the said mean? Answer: 0.03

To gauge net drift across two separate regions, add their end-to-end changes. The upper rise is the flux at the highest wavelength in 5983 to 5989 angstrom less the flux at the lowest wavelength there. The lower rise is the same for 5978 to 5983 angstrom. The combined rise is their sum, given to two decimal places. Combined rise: -0.08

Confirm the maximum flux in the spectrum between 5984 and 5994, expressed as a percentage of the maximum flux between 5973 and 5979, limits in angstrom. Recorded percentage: 100.2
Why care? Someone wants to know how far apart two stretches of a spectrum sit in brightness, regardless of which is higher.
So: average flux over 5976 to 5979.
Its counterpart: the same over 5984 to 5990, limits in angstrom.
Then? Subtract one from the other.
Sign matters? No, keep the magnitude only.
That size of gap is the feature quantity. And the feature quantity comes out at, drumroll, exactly 0.29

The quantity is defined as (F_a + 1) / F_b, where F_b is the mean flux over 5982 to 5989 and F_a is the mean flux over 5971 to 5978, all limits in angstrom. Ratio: 1.08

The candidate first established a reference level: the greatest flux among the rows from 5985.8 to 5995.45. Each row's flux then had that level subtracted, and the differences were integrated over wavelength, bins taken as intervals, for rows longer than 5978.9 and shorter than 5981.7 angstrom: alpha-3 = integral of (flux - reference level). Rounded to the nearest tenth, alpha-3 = -1.0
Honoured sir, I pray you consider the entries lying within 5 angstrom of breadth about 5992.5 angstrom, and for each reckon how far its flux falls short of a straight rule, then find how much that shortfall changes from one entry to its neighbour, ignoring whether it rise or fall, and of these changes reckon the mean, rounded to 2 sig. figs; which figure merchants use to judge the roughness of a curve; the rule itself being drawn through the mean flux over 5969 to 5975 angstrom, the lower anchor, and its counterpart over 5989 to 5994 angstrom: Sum 0.12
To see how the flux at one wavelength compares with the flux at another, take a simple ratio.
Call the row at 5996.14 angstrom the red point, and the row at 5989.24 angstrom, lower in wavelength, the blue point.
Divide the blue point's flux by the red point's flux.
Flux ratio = 1.02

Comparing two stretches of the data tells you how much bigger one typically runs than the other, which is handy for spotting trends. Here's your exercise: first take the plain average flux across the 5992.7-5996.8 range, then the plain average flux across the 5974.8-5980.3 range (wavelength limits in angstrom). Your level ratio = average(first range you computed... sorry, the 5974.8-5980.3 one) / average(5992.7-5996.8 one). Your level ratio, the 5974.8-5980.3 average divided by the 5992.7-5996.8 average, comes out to 1.01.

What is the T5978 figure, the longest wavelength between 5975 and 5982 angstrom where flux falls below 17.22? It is 5980.97 angstrom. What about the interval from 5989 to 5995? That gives 5994.76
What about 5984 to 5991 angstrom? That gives 5987.86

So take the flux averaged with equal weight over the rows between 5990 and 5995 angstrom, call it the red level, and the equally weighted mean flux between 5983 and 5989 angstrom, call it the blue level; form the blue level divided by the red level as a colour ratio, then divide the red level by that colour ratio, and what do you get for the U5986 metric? 17.7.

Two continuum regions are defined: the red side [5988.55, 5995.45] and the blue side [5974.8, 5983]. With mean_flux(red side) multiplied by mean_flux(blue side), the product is 296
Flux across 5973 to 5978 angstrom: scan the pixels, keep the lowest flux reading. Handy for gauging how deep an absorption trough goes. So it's 17.26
